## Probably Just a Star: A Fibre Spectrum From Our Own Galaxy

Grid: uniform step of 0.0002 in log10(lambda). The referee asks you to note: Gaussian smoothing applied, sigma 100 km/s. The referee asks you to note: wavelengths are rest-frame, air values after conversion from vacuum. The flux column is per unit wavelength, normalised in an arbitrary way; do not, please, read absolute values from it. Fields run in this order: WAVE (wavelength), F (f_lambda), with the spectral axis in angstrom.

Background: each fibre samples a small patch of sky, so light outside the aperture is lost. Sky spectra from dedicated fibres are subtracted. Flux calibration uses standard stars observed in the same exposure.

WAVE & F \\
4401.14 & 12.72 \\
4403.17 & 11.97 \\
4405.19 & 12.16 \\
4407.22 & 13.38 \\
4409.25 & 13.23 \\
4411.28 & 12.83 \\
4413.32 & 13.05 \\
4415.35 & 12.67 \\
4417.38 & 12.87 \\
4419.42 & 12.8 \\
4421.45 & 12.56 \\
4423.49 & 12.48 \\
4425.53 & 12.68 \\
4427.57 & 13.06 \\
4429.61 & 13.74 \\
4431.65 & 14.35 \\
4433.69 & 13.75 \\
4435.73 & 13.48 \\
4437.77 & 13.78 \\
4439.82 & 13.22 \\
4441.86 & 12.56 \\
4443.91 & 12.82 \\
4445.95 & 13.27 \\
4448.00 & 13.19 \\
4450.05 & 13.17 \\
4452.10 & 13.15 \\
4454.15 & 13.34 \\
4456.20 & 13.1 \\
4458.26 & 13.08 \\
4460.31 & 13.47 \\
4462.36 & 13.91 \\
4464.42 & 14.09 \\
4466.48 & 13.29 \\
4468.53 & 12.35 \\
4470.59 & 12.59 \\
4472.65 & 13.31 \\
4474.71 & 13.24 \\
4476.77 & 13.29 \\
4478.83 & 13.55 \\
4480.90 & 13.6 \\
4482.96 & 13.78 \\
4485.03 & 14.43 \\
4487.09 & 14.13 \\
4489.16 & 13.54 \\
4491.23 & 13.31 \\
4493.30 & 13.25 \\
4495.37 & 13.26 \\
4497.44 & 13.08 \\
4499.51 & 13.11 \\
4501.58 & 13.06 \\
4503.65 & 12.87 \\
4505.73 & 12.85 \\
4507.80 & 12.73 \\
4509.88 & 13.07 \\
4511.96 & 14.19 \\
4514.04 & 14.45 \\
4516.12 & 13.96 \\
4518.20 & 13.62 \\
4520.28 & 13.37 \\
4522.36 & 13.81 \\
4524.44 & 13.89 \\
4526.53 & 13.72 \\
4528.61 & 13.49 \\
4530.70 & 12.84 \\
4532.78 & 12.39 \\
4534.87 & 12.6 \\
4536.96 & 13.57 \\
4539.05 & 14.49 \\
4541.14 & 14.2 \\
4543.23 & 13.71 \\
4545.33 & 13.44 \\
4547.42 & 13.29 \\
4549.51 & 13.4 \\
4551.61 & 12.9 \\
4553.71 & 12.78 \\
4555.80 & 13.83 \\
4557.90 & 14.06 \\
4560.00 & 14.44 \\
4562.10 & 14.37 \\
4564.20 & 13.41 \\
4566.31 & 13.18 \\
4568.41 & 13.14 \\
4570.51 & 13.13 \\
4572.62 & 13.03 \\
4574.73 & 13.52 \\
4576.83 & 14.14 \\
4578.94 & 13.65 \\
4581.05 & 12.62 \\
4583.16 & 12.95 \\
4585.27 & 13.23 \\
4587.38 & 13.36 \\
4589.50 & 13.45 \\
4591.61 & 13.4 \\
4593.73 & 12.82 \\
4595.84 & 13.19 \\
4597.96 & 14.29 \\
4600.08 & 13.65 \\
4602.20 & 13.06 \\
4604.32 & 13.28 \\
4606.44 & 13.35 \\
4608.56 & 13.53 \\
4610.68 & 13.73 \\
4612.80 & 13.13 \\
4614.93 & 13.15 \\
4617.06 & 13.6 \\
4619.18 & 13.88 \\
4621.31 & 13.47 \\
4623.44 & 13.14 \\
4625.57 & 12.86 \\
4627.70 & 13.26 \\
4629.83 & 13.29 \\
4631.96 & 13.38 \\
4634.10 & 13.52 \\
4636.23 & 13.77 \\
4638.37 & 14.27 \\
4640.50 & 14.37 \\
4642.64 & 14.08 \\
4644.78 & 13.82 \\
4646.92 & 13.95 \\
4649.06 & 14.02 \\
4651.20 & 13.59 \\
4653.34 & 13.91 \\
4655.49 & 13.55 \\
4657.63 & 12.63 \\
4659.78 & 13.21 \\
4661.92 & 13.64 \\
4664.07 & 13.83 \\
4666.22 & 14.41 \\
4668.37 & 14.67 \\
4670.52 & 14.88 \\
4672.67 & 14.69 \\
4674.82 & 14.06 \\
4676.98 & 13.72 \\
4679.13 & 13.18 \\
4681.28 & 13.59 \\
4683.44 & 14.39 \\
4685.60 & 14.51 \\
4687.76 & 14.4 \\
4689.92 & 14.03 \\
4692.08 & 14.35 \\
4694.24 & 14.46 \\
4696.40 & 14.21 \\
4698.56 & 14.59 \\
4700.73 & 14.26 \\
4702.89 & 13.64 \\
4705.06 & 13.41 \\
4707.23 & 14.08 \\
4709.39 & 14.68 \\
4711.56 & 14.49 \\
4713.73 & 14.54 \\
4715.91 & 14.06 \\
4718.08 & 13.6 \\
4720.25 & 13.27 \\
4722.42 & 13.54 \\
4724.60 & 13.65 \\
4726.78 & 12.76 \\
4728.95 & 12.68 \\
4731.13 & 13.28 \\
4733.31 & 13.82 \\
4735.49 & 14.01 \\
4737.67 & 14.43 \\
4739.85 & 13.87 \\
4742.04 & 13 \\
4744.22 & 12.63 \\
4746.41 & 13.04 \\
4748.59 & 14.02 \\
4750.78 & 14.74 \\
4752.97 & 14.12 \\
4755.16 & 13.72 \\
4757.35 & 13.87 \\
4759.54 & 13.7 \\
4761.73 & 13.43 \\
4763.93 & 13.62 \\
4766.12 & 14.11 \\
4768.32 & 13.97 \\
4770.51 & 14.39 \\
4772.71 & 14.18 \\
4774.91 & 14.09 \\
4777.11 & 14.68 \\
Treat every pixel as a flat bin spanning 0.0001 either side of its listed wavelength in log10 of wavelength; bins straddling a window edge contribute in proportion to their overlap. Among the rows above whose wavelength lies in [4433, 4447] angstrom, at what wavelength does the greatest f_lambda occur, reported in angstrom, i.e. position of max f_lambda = 4437.77 angstrom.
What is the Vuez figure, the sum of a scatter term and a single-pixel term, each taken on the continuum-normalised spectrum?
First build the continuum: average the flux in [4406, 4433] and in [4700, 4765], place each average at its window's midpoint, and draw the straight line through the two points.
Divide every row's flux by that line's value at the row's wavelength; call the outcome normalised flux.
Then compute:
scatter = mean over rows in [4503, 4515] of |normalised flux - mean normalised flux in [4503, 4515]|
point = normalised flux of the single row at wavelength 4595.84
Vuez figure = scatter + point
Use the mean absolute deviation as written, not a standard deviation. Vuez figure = 1.03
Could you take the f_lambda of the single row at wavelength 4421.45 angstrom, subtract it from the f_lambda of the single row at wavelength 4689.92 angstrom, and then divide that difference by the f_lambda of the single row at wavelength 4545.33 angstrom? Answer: 0.11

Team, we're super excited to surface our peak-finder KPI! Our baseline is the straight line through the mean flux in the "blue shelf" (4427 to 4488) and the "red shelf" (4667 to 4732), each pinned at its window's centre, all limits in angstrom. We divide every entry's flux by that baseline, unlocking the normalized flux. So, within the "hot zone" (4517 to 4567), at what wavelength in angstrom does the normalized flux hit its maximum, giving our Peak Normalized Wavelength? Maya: 4539.05 angstrom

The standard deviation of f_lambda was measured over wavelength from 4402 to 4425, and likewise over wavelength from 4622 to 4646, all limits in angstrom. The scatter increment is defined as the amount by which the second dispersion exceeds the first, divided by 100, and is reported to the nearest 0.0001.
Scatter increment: 0.0006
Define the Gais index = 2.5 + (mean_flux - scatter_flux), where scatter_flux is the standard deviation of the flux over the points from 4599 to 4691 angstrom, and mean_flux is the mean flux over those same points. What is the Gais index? 15.7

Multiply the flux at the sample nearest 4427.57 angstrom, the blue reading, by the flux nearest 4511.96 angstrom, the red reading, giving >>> 185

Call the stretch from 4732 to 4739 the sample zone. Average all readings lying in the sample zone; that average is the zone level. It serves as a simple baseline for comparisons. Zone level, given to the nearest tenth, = 14.1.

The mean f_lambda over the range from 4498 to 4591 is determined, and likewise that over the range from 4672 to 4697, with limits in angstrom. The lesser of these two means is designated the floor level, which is 13.44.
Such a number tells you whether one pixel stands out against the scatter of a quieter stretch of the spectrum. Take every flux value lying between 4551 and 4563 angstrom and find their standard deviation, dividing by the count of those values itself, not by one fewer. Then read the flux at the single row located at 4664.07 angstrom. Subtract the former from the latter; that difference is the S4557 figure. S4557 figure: 13.2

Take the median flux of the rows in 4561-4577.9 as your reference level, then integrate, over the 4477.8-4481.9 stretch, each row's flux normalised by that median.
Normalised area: 4.2 angstrom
